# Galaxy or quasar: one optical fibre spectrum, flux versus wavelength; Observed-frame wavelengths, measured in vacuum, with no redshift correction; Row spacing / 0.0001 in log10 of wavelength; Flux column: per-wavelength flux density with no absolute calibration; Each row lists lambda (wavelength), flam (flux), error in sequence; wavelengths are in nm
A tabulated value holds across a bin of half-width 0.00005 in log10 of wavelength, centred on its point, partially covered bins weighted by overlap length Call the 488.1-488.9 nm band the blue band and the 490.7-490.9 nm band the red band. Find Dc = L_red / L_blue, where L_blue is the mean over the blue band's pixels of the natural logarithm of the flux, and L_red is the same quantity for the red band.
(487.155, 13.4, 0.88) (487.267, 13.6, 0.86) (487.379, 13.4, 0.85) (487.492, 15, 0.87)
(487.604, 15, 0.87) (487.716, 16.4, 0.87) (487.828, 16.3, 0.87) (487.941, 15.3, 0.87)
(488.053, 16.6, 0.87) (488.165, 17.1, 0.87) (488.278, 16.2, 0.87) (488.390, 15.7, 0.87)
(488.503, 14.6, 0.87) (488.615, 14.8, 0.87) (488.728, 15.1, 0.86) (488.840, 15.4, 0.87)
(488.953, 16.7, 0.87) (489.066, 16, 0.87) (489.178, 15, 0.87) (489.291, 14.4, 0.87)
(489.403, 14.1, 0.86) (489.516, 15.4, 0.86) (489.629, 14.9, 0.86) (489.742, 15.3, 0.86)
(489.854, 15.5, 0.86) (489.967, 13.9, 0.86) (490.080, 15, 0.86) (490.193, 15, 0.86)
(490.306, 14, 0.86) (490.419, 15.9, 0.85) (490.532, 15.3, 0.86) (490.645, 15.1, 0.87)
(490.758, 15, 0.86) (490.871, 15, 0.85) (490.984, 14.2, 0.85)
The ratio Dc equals 0.99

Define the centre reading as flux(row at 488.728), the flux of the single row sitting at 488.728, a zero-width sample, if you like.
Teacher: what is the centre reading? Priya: 15.1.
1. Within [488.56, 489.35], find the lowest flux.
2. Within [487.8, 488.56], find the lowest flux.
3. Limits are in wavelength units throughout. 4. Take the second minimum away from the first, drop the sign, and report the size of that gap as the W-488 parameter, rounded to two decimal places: 0.20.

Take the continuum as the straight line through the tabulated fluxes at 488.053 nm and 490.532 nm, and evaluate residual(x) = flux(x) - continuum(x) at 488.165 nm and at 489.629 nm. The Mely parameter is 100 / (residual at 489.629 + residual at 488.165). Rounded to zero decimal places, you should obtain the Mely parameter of -318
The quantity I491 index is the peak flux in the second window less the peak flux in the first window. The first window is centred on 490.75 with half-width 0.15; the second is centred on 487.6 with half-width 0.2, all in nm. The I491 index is 1.3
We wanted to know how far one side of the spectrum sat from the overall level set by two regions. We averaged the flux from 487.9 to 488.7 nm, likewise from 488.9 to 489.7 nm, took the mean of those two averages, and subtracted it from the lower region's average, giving 0.27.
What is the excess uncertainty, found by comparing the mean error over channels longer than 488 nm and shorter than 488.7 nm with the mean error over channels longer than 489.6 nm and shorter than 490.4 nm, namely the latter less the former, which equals -0.010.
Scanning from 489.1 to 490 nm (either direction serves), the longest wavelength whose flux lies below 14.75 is 489.967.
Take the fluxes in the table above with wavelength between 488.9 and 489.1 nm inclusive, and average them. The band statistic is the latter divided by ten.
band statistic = 1.64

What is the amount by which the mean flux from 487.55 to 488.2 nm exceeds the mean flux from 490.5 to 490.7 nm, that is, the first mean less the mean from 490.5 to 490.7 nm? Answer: 0.92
